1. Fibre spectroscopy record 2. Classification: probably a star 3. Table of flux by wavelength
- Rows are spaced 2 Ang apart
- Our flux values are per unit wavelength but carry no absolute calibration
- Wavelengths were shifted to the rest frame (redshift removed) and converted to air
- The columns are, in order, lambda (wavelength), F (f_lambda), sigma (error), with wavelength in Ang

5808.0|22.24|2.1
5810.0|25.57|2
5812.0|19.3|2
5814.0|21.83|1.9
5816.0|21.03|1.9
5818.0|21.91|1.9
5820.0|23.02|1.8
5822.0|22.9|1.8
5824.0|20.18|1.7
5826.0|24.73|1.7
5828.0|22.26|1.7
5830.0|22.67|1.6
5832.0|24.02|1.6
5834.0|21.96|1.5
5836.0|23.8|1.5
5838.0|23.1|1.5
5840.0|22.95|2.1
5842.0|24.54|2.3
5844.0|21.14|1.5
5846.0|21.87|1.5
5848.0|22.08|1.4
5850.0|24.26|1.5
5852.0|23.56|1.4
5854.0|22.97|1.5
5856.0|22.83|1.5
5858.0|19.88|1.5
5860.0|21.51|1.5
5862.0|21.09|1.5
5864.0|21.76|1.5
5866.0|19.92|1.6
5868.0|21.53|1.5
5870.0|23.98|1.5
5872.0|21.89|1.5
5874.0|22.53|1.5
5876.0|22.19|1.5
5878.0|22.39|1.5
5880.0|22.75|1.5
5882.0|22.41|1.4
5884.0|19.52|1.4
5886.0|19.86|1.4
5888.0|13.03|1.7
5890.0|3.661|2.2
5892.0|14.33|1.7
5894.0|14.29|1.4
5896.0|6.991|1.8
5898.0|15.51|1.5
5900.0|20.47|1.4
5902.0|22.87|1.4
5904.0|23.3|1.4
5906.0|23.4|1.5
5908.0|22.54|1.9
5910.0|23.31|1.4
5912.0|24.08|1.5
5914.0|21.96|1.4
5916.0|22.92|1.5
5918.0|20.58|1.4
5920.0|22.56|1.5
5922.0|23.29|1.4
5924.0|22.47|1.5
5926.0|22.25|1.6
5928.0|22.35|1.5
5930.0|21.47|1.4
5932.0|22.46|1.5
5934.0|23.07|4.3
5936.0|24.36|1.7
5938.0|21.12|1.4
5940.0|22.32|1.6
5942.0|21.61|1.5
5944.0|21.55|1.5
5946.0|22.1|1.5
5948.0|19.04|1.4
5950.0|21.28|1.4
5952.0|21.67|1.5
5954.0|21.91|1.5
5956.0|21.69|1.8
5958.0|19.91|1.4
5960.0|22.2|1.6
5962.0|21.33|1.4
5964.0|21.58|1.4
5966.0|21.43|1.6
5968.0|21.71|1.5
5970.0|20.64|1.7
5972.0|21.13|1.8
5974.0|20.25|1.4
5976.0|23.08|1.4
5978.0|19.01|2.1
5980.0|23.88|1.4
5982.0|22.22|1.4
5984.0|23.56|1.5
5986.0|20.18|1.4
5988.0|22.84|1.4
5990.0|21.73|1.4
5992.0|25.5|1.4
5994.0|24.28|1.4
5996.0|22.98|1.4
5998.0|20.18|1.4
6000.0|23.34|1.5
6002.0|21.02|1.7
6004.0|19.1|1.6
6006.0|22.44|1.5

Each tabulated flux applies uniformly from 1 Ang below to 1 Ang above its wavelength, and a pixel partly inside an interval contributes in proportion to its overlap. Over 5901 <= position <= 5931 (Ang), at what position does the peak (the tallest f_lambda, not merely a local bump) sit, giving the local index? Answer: 5912.0 Ang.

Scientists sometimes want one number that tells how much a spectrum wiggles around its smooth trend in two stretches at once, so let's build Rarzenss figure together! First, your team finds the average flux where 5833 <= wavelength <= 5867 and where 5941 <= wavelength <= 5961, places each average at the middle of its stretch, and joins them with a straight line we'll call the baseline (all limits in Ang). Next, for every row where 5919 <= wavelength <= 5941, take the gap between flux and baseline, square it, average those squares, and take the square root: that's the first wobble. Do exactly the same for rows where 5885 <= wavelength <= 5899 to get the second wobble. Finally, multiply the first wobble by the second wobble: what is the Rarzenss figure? 13.9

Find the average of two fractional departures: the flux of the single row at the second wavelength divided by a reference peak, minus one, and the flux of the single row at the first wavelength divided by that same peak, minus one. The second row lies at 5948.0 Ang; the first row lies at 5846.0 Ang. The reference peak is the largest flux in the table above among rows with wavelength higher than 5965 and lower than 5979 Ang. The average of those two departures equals -0.11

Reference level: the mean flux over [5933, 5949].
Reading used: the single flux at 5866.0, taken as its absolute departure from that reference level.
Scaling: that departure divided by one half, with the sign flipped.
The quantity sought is -4.0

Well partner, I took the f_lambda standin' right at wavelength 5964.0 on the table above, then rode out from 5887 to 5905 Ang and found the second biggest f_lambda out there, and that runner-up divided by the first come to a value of 1.06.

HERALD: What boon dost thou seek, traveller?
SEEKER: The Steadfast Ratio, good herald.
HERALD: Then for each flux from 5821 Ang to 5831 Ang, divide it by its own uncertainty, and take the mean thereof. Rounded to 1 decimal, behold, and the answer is 13.3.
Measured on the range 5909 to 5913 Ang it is 16.4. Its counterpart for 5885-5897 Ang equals 7.7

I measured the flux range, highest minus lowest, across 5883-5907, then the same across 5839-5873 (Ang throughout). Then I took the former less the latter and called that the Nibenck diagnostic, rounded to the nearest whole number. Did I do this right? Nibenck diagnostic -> 15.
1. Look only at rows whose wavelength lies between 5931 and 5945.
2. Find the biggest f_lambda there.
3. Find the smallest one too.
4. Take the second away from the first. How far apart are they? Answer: 3.24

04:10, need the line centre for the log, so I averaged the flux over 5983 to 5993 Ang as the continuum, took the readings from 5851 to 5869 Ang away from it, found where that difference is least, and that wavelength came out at 5852.0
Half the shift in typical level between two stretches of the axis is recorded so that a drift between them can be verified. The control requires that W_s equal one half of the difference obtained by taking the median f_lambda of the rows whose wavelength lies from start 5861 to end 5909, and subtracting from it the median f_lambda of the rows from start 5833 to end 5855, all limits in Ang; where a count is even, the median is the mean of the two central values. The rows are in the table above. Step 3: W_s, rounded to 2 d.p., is -0.66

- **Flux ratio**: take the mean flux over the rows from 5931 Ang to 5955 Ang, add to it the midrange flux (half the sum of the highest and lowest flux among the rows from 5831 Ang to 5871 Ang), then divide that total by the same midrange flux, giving 1.98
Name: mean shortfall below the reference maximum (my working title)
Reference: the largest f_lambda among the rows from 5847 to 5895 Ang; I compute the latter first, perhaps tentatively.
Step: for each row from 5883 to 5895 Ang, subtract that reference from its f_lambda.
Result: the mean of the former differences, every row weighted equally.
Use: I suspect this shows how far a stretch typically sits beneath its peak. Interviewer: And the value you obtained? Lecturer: -10.1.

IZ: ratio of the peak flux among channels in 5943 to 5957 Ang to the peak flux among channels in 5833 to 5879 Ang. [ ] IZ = 0.90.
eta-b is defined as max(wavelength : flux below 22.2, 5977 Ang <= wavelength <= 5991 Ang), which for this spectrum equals 5990.0 Ang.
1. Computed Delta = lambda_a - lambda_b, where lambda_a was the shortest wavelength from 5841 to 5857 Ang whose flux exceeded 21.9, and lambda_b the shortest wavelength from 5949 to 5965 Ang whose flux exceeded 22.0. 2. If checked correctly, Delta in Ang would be -118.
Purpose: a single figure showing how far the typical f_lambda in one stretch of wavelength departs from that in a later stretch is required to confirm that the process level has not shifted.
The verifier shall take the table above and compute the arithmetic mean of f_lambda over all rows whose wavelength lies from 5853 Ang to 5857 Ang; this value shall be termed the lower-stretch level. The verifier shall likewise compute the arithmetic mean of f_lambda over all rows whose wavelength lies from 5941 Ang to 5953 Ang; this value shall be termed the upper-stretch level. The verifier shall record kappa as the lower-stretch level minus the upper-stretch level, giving 1.7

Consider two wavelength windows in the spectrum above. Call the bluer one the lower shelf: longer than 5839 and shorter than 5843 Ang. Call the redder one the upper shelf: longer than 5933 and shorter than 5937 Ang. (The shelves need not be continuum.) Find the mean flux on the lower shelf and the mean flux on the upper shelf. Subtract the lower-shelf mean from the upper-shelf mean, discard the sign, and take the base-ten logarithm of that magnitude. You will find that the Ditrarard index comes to -1.5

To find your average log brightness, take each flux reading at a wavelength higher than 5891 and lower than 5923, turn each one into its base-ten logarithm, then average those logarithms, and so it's 1.29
